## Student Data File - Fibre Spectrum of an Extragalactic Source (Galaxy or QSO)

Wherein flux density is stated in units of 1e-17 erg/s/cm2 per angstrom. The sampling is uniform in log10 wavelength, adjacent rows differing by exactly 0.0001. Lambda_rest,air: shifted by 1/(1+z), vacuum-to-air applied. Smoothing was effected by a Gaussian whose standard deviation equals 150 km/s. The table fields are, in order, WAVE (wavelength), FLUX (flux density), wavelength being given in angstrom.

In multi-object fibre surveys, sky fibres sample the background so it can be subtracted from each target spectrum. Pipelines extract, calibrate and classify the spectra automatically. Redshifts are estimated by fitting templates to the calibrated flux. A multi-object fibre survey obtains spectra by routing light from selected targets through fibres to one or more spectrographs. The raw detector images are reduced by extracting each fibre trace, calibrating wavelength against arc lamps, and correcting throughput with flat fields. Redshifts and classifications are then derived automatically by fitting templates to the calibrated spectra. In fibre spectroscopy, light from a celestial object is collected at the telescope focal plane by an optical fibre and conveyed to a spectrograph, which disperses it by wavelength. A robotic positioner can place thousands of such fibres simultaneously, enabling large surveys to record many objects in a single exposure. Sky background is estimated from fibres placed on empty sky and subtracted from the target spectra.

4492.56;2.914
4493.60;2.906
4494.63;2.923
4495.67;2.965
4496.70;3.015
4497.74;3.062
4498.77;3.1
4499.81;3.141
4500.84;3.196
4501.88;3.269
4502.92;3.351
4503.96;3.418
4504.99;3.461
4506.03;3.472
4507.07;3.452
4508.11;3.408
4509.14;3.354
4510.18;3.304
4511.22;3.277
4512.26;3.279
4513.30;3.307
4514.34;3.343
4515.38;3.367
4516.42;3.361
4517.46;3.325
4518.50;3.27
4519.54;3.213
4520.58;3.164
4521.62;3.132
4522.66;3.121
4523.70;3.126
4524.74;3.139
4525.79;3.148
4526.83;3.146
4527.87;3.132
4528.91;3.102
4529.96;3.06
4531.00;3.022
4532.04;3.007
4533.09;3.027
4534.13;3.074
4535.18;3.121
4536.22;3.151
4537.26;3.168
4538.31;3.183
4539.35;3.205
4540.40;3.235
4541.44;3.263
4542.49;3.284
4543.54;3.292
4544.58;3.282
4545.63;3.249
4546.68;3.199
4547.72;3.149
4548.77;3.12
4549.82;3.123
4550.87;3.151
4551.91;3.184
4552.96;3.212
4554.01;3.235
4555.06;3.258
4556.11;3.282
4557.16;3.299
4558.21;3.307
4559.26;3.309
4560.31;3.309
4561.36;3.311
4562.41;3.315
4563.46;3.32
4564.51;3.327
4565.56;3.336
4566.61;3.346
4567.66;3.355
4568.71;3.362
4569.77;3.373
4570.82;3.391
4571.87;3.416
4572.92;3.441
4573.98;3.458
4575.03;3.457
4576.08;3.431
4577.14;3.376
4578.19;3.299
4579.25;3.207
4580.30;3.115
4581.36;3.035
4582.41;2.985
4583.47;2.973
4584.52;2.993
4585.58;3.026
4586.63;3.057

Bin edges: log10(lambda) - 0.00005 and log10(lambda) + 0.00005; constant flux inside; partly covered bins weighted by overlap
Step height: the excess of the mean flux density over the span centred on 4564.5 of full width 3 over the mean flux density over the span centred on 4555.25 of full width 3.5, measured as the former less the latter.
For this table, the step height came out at 0.1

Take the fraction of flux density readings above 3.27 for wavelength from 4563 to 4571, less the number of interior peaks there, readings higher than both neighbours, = 1.0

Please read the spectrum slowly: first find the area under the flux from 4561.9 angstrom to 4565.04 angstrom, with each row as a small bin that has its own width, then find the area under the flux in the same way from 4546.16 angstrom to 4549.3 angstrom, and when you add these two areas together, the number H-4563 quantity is 20.4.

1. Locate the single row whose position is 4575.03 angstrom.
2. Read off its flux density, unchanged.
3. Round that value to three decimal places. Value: 3.457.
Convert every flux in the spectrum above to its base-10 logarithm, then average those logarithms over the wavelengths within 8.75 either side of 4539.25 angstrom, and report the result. 0.501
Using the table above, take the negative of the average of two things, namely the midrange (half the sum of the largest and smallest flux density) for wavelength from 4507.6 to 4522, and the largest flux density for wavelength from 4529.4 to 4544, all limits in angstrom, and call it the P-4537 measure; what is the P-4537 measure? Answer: -3.28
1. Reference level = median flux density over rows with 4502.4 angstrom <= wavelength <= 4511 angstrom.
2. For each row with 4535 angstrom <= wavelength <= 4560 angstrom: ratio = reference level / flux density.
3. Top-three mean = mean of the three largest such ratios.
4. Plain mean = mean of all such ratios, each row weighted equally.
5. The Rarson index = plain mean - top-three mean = -0.03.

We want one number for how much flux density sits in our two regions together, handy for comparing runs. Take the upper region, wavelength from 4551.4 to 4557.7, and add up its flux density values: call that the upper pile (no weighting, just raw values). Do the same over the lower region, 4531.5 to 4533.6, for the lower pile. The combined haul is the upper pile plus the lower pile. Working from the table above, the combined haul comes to 26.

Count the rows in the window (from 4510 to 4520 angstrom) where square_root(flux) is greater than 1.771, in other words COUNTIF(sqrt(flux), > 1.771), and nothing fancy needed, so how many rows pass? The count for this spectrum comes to 10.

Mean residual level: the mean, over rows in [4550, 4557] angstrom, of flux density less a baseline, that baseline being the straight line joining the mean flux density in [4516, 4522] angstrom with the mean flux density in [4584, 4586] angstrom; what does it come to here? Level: 0.10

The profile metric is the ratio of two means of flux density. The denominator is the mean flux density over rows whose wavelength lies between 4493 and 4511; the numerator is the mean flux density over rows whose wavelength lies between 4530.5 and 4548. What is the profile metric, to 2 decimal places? 0.98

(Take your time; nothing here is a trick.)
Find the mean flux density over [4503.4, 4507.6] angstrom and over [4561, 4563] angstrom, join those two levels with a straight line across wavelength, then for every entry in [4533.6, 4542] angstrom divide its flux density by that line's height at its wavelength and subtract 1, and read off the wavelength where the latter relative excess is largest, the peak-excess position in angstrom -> 4541.44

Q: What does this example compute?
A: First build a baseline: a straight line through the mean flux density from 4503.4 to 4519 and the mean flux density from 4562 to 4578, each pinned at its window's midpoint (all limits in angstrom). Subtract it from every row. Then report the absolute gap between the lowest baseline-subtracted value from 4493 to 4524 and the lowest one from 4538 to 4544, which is 0.26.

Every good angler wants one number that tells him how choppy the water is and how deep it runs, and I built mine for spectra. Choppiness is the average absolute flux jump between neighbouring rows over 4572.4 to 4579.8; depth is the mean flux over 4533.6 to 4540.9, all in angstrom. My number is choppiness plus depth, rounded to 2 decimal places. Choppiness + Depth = 3.21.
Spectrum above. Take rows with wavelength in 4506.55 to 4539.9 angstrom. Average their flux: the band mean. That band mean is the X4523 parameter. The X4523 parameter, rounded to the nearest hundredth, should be 3.20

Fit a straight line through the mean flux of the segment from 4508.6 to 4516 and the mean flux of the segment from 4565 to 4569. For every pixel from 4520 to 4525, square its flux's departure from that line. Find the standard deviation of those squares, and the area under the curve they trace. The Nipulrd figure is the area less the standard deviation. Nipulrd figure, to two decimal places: 0.18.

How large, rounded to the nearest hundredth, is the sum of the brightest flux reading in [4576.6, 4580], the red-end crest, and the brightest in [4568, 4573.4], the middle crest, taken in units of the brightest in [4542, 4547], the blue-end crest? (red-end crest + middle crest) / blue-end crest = 2.07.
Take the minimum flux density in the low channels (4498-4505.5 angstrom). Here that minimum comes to 3.1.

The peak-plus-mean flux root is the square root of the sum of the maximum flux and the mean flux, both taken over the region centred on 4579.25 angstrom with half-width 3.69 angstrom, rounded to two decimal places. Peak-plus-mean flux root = 2.58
